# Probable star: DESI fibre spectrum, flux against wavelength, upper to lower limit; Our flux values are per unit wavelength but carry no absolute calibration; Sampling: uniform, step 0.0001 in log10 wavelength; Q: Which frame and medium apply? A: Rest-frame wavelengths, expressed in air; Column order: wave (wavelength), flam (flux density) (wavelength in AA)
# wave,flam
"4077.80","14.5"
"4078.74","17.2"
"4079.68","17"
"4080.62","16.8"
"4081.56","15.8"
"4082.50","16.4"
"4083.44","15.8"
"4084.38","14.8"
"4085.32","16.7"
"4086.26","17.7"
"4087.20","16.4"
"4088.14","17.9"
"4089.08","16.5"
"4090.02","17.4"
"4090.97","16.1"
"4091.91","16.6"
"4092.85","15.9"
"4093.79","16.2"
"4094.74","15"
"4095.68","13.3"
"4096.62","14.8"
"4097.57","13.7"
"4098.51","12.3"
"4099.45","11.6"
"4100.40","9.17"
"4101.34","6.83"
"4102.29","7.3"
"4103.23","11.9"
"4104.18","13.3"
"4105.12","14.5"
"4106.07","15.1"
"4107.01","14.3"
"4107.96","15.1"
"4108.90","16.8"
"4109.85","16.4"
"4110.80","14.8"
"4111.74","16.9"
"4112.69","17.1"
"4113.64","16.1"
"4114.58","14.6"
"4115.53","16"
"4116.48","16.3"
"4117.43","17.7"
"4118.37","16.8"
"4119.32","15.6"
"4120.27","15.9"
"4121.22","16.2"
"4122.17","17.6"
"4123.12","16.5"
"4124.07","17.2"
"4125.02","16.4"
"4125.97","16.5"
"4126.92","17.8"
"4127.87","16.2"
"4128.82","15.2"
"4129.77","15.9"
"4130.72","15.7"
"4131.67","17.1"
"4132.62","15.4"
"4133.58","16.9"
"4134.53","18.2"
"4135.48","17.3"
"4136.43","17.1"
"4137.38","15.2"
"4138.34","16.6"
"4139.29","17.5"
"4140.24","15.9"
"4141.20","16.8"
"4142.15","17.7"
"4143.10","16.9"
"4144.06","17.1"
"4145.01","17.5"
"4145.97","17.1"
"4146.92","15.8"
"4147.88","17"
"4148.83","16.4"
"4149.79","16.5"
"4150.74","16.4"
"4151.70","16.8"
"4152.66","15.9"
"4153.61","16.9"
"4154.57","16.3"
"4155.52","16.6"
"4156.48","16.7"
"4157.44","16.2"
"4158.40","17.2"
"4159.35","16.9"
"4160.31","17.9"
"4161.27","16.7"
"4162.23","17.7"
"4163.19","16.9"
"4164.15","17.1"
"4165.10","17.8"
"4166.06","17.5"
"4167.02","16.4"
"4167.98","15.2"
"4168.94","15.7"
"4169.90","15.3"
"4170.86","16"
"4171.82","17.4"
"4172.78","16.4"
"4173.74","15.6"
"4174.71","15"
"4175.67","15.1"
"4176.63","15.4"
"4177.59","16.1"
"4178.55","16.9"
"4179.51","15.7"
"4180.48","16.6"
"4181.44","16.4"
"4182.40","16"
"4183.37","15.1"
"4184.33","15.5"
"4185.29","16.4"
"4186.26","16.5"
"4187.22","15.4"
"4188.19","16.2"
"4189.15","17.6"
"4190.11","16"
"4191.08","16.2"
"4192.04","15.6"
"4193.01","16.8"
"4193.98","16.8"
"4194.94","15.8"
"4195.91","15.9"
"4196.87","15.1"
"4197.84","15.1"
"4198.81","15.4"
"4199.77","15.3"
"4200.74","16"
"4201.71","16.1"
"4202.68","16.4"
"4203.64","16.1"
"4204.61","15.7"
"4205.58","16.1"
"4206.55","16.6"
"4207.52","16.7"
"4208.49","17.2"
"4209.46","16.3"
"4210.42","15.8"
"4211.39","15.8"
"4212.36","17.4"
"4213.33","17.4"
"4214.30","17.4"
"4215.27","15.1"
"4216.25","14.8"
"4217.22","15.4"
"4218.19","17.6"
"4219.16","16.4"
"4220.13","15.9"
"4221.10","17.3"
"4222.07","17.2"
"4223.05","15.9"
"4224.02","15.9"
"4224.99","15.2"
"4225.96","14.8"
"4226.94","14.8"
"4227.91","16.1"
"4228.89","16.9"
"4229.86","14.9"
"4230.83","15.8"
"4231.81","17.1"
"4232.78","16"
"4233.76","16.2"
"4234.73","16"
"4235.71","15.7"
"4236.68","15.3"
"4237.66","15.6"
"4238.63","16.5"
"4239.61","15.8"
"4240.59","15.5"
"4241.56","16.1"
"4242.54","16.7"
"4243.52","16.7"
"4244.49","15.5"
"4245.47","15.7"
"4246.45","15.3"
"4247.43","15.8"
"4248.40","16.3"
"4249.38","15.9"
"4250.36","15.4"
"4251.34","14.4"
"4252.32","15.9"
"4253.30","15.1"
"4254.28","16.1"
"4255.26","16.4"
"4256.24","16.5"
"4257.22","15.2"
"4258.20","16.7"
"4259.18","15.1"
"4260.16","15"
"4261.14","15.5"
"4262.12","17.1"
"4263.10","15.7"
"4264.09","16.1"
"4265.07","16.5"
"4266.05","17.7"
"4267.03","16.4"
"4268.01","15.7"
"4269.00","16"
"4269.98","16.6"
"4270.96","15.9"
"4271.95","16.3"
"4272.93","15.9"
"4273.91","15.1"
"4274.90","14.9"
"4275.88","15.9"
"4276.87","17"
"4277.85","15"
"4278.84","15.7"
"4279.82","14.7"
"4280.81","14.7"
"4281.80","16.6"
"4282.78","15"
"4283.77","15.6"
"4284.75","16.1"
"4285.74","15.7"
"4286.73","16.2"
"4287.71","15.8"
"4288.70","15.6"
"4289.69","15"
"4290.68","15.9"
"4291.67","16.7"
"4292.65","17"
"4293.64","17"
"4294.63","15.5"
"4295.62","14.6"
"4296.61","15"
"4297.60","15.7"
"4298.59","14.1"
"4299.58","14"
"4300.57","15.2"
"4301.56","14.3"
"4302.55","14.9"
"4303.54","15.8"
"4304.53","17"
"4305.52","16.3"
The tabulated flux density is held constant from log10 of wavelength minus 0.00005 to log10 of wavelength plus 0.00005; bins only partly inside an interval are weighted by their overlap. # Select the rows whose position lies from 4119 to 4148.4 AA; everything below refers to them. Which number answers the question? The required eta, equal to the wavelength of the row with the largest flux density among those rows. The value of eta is 4134.53 AA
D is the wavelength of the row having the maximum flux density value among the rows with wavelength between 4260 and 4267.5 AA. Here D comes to 4266.05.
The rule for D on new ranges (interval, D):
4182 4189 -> 4186.26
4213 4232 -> 4218.19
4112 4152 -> 4134.53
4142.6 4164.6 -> 4160.31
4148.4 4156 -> 4153.61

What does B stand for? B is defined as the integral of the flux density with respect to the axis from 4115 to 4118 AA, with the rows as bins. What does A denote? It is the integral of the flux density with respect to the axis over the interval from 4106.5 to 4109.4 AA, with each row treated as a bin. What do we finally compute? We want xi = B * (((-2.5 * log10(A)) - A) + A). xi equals -206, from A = 45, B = 50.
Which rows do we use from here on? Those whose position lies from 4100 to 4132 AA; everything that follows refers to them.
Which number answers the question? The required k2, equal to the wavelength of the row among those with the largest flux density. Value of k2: 4126.92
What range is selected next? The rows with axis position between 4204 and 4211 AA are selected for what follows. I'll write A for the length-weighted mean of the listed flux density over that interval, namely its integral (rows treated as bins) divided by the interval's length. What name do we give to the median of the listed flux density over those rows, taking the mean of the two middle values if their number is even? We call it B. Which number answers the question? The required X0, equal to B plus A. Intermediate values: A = 16.3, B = 16.30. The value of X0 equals 32.6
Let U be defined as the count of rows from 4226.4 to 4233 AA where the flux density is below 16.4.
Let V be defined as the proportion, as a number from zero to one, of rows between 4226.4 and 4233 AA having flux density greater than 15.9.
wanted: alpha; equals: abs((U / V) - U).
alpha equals 4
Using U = 5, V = 0.6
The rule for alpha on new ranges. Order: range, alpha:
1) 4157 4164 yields 0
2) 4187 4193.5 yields 2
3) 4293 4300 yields 36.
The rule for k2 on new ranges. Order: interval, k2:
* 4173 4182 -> 4178.55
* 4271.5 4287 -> 4276.87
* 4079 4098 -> 4088.14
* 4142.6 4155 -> 4145.01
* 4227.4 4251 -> 4231.81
